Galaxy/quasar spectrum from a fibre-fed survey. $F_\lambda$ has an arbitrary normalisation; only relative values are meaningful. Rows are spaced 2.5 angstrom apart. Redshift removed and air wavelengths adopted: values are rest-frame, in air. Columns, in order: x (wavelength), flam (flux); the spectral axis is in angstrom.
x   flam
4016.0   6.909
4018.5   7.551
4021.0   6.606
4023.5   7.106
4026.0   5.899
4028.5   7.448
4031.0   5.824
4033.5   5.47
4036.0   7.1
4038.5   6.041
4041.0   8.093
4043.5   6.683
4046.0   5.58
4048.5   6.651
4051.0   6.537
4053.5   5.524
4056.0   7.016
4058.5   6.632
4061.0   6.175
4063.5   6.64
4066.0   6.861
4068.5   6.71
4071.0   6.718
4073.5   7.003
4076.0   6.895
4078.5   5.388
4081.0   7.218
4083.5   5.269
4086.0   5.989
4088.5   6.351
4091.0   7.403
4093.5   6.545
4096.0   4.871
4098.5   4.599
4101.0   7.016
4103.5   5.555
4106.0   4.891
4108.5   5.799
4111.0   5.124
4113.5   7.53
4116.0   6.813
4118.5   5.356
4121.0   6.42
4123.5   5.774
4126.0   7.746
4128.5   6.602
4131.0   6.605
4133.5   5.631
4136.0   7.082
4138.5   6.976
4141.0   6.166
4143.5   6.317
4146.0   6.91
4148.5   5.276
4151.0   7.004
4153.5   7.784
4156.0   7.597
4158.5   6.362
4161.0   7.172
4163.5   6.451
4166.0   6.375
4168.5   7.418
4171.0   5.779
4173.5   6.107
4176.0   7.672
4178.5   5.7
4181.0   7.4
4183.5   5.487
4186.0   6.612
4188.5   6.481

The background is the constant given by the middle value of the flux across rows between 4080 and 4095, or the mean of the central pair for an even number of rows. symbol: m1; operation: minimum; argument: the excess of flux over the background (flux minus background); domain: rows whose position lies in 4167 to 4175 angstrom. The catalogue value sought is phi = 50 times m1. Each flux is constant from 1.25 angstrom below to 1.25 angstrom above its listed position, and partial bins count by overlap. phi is -33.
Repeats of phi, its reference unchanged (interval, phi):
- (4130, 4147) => -41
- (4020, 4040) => -49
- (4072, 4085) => -59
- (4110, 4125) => -66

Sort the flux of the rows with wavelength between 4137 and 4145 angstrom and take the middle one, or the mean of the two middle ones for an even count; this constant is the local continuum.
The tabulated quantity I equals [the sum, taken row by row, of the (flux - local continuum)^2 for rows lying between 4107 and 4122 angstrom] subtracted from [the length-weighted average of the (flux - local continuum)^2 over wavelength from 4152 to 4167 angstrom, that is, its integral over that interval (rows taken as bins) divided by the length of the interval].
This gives -4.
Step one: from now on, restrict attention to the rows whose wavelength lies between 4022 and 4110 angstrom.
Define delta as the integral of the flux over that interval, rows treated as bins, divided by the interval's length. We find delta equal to 6.33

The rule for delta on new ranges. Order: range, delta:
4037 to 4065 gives 6.52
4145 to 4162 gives 6.87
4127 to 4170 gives 6.69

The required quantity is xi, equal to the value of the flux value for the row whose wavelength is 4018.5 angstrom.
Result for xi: 7.551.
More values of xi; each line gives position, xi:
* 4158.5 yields 6.362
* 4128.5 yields 6.602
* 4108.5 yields 5.799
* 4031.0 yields 5.824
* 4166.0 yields 6.375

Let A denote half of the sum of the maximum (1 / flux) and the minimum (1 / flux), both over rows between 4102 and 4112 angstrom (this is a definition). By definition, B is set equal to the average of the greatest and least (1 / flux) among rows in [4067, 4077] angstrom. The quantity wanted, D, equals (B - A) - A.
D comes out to -0.231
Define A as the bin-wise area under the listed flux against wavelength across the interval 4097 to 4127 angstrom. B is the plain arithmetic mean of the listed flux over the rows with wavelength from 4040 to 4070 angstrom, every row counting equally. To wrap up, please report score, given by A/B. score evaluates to 27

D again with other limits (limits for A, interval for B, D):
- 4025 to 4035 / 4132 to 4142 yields -0.158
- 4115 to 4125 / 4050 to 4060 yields -0.172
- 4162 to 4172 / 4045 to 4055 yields -0.142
